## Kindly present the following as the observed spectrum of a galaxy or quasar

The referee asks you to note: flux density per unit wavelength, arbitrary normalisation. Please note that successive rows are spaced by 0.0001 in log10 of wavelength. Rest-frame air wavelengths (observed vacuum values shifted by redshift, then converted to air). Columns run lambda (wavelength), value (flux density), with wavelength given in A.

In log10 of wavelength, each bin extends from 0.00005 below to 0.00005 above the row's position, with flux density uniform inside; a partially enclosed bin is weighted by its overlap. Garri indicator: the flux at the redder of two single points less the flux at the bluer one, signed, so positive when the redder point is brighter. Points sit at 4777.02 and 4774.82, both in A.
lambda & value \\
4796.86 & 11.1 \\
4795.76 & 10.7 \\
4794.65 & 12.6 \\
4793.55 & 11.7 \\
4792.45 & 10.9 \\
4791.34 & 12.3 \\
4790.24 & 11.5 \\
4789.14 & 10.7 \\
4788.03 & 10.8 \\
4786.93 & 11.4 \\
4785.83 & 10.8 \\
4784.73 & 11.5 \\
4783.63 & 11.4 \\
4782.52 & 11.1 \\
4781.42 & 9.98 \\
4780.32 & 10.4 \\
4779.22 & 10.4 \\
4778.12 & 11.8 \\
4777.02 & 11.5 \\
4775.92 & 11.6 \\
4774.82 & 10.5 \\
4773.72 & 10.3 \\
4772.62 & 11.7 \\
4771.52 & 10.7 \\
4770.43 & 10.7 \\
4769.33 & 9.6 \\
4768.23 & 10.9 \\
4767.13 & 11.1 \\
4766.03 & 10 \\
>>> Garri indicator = 1.0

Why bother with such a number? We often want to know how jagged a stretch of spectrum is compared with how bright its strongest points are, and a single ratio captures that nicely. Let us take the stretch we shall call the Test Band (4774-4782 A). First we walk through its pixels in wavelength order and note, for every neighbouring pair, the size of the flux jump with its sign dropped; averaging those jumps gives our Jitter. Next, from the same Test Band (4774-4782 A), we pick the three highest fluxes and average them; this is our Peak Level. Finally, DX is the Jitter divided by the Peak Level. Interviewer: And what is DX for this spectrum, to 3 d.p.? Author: 0.048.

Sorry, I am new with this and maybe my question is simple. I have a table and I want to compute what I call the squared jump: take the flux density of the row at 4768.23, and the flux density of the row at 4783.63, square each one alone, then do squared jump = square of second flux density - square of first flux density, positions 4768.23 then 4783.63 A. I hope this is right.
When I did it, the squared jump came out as 11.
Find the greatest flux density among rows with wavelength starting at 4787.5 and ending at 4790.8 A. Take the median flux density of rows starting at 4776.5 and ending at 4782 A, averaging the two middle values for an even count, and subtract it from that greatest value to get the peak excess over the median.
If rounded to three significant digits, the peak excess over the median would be 1.10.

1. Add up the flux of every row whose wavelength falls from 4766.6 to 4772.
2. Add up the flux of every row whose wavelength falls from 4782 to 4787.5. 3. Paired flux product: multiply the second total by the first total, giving 2979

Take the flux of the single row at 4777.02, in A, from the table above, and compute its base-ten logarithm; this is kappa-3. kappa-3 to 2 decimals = 1.06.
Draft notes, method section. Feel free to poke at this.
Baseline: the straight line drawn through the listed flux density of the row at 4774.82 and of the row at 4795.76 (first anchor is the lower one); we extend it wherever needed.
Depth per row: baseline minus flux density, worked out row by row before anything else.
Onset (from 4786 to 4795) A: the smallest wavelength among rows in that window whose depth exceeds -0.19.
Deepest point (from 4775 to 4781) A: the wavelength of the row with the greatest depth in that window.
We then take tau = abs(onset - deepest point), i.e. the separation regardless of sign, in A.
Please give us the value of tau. 7.7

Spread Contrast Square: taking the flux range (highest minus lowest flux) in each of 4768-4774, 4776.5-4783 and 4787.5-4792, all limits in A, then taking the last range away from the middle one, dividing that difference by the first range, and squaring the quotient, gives 0.01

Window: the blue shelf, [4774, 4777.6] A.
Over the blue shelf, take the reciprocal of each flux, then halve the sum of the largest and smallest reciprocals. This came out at 0.091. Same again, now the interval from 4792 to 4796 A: 0.086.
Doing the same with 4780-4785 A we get 0.094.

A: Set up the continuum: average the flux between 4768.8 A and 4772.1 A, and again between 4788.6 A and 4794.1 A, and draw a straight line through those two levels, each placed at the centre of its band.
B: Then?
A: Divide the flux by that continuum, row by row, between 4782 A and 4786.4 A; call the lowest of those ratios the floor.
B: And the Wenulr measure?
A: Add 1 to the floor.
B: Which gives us 1.97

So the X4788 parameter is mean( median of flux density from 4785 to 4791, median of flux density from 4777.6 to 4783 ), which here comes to 10.60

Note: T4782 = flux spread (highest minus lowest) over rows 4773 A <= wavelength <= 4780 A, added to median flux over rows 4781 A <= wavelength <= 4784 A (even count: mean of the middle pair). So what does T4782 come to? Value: 12.6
